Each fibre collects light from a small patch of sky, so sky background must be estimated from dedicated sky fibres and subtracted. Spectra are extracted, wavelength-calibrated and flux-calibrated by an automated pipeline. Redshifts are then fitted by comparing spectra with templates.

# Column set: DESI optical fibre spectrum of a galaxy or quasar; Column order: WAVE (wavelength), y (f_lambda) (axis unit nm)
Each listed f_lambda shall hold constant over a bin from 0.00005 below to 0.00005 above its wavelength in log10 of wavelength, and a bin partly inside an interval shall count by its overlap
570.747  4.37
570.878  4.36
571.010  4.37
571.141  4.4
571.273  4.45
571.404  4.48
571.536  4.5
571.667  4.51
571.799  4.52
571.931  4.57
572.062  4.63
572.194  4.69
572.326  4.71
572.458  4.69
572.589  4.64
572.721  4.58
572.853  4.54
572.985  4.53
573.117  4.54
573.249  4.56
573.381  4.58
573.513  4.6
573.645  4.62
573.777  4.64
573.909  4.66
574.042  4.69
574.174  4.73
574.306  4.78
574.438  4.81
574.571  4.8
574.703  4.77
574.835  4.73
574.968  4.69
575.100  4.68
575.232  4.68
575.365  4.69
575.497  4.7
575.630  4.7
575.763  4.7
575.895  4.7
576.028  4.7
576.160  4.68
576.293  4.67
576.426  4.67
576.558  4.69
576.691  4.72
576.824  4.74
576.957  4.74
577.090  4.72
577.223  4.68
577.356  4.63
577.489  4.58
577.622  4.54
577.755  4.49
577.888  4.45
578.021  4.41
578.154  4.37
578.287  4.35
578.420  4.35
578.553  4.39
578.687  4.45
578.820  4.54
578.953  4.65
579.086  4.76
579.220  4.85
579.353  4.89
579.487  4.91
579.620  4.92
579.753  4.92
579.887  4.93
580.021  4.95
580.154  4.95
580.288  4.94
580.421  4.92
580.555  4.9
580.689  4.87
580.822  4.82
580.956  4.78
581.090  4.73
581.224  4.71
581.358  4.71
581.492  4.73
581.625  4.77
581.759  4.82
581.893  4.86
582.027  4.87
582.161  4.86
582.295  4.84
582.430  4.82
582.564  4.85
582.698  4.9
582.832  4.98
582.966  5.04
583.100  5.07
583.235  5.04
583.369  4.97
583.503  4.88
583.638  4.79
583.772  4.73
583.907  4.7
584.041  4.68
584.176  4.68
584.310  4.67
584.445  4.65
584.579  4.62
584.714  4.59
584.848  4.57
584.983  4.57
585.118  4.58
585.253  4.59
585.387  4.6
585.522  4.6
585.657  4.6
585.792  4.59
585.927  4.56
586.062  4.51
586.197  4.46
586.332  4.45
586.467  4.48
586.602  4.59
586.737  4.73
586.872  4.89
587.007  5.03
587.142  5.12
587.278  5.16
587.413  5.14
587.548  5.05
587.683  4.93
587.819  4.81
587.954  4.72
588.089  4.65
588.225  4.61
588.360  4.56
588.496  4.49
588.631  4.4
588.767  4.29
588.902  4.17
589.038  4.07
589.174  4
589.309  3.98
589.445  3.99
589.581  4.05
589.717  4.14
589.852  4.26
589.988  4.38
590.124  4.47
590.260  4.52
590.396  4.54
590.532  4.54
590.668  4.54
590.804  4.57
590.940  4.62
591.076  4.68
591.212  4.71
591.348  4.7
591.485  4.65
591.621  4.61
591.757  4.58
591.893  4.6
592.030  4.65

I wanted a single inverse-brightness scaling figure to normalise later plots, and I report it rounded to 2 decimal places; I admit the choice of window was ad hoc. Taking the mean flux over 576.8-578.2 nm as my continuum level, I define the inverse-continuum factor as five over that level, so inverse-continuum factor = 1.09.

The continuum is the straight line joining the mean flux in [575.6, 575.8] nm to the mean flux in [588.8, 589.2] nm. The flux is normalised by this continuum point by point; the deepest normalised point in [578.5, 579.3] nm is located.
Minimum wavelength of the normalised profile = 578.553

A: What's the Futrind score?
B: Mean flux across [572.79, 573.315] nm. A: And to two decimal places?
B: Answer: 4.54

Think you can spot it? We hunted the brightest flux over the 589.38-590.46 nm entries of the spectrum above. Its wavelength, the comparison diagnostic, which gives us 590.396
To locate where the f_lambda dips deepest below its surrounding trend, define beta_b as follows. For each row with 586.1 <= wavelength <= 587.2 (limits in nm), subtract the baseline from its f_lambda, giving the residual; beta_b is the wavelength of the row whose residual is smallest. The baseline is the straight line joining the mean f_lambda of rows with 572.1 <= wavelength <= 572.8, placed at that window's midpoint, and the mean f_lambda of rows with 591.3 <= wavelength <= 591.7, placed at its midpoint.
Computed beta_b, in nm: 586.332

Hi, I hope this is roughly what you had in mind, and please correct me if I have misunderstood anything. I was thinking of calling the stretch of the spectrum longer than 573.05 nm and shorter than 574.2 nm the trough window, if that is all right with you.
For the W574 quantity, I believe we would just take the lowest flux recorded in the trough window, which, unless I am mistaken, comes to 4.54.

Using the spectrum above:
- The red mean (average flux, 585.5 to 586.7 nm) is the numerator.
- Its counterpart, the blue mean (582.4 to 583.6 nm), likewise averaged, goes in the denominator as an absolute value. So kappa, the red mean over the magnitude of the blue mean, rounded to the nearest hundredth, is 0.92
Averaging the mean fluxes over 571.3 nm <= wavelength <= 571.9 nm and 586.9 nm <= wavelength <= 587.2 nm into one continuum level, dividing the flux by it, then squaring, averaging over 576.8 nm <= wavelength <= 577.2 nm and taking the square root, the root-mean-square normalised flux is 0.99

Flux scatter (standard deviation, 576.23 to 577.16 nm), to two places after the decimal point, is 0.03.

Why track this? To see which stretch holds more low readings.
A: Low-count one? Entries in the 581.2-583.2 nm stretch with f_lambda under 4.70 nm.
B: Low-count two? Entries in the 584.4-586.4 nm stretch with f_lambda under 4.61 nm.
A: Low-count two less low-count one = 13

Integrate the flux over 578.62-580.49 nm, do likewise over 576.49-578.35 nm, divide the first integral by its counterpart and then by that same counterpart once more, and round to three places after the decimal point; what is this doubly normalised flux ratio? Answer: 0.124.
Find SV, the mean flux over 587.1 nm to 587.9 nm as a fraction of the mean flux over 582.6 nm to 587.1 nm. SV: 1.07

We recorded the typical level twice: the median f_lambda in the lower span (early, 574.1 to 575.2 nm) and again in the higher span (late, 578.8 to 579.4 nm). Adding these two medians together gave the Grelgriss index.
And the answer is 9.51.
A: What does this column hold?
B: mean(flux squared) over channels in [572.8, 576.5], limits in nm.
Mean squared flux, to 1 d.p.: 21.8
